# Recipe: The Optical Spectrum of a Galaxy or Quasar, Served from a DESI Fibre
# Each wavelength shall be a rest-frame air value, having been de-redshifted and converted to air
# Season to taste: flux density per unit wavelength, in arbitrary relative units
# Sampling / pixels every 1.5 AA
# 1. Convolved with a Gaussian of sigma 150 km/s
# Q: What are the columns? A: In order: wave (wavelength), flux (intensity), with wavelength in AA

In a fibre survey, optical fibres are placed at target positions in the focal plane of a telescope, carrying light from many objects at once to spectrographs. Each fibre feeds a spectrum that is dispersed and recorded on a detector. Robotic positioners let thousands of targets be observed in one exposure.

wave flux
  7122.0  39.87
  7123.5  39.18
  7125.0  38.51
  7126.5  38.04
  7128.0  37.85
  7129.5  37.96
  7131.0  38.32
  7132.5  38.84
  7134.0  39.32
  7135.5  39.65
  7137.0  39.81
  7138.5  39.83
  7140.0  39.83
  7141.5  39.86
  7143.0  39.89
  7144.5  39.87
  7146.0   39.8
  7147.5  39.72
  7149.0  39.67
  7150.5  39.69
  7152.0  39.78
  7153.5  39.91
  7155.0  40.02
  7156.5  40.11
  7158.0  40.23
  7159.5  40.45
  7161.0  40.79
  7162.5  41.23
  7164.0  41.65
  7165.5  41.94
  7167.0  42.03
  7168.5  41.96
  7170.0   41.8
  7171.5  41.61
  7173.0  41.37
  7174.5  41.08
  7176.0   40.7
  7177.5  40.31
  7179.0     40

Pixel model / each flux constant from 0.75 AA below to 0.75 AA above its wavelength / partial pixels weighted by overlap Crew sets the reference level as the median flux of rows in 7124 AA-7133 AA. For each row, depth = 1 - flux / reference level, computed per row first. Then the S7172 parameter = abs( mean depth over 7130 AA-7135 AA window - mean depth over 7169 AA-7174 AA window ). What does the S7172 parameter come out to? 0.072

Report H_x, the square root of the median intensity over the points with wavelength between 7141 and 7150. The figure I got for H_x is 6.31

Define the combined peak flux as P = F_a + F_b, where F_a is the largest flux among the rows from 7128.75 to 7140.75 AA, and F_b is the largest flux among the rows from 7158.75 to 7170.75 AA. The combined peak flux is 81.9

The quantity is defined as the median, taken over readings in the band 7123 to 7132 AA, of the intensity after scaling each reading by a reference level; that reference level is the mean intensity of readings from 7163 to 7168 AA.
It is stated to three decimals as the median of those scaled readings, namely 0.912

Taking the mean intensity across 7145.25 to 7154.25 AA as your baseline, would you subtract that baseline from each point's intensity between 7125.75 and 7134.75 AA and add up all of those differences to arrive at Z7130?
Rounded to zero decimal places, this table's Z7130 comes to -8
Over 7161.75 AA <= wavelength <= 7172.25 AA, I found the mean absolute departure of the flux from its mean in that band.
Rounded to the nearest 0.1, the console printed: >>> 0.2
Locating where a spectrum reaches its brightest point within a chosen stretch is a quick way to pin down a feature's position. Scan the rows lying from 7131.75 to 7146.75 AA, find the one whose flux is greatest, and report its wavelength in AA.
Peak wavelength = 7143.0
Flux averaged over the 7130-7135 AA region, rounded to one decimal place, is 38.8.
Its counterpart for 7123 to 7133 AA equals 38.4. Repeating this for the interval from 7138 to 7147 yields 39.8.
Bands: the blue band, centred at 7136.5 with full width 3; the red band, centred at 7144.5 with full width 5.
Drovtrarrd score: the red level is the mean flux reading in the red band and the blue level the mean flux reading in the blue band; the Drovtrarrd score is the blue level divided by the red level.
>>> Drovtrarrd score 0.997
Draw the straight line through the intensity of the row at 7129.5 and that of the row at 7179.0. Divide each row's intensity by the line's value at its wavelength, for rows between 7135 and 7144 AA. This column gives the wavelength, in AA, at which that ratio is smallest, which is 7143.0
